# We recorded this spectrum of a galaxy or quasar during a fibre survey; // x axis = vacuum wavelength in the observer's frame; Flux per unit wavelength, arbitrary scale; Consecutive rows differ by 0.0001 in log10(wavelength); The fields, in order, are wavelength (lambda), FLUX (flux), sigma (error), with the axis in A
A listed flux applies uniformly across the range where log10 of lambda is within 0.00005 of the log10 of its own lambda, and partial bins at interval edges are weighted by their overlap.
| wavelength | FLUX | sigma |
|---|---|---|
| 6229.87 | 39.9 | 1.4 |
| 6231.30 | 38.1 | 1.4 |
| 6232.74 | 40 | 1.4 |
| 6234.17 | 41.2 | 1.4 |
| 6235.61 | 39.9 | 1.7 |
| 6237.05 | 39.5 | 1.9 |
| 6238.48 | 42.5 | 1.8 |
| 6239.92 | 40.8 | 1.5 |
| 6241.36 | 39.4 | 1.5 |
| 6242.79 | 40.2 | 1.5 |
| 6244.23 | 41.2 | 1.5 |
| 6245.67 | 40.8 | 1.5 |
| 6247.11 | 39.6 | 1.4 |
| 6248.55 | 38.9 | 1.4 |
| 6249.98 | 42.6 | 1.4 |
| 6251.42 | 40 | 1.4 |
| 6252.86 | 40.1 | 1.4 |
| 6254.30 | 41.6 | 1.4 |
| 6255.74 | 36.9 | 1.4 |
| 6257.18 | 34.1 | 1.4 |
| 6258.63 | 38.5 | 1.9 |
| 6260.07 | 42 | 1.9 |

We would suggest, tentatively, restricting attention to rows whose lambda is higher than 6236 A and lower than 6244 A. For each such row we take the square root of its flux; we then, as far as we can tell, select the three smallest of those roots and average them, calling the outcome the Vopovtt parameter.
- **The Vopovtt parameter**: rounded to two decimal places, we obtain 6.30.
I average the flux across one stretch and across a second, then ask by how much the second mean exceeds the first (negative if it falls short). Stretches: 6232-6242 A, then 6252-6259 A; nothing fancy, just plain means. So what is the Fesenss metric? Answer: -2.2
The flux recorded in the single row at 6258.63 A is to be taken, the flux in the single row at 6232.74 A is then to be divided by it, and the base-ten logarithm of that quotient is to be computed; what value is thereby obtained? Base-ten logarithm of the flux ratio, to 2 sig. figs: 0.017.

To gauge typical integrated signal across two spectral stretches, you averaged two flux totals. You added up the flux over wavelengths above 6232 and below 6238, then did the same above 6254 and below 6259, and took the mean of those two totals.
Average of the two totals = 156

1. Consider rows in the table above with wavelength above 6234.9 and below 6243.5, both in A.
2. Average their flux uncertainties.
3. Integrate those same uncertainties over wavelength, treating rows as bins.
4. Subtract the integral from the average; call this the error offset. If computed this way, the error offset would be -13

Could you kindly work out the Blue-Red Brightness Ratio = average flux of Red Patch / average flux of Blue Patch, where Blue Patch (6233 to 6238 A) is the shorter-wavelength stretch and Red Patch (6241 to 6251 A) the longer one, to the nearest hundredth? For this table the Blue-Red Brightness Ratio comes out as 1.00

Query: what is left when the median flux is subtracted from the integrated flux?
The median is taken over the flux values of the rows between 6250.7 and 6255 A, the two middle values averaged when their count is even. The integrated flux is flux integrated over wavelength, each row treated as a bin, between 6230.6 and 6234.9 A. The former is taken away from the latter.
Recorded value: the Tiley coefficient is 131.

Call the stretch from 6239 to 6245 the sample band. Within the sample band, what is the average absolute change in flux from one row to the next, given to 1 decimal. 1.1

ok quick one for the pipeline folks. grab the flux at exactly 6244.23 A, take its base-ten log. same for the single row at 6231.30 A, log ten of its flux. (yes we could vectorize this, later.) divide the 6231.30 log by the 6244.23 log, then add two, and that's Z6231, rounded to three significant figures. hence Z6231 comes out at 2.98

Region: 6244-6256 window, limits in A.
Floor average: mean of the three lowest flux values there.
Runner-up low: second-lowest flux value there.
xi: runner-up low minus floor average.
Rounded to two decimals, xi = 0.43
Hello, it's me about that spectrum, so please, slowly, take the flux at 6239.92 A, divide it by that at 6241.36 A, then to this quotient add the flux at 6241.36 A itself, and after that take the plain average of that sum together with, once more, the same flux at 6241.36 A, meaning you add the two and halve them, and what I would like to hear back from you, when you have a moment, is 39.9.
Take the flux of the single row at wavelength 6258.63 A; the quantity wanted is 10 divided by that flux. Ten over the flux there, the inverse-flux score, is 0.260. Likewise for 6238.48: 0.235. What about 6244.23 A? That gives 0.243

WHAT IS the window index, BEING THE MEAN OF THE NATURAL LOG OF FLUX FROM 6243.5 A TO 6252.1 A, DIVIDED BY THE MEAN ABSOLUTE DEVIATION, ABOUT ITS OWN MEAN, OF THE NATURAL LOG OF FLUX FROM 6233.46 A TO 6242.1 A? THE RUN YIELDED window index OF 158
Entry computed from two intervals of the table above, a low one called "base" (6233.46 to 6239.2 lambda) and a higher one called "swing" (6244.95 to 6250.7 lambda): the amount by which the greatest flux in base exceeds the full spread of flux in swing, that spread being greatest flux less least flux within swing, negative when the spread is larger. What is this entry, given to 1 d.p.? 38.8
